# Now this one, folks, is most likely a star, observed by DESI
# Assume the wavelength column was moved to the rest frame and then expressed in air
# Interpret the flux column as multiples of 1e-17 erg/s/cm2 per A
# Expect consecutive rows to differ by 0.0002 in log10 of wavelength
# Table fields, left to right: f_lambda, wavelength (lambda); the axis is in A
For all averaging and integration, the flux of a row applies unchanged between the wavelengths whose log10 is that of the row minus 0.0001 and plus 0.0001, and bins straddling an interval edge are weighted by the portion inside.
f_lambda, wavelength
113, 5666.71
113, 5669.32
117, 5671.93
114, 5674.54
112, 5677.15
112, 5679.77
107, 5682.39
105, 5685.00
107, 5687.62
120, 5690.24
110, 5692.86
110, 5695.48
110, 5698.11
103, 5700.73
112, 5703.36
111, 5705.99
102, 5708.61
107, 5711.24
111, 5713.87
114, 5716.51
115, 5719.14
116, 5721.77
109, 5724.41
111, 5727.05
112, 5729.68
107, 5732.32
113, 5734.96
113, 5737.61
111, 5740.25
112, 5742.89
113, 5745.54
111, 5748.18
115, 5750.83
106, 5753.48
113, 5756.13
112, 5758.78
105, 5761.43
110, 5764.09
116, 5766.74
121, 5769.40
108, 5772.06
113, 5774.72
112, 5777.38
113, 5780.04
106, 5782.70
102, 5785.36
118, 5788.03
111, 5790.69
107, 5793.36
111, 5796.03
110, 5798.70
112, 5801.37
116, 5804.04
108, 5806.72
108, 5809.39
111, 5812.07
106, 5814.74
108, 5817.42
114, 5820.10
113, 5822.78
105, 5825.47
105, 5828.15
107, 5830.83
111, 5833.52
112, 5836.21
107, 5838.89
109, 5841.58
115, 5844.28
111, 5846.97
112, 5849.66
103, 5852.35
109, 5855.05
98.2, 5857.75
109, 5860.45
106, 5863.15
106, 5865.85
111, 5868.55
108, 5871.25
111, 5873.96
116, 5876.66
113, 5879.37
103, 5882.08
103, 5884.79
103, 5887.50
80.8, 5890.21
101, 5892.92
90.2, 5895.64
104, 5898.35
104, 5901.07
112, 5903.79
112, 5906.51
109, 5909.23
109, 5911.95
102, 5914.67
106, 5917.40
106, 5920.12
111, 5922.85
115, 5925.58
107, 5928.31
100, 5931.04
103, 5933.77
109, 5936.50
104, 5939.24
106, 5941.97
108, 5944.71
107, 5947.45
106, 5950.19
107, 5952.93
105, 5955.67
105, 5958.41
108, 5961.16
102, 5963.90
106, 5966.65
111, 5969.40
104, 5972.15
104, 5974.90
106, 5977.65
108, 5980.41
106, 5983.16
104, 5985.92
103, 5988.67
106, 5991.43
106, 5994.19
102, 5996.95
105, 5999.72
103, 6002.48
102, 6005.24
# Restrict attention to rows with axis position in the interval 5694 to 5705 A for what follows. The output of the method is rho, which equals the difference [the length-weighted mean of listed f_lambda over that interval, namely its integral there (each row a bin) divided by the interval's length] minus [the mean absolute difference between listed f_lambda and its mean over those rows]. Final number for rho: 106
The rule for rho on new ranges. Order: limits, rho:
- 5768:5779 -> 110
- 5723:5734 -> 108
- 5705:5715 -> 104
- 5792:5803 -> 109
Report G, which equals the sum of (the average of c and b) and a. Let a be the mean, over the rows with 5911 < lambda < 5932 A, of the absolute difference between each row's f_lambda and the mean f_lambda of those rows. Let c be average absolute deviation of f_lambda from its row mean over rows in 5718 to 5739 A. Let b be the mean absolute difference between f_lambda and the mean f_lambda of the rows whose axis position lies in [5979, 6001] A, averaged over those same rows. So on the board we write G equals 5.4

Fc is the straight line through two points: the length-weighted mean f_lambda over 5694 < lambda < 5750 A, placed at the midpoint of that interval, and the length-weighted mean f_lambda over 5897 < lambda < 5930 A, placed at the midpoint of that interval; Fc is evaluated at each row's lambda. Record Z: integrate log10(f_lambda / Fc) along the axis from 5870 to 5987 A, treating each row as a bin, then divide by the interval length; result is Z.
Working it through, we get -0.009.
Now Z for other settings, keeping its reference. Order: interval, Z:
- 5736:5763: 0.003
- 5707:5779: 0.004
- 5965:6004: -0.007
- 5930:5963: -0.008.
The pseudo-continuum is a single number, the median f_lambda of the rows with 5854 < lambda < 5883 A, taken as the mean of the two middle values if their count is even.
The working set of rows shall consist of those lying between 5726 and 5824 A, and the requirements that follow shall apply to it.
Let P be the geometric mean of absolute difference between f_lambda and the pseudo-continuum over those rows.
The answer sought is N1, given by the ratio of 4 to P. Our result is 1.4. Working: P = 2.9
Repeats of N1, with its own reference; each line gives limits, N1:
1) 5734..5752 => 1.2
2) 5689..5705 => 1.7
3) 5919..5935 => 1.0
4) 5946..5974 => 1.4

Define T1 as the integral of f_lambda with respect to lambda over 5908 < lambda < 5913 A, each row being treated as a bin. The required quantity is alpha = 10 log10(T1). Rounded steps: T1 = 545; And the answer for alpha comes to 27.4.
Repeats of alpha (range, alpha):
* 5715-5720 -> 27.6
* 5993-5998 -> 27.2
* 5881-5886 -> 27.1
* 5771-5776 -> 27.4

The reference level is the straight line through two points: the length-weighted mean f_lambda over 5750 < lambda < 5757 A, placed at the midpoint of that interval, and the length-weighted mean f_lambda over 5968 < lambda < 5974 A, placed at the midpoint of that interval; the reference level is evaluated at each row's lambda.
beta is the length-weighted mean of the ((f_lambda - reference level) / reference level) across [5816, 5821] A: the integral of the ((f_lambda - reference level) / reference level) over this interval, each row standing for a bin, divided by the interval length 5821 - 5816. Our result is 0.008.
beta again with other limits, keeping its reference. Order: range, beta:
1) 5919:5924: 0.004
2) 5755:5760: 0.014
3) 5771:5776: 0.000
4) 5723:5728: -0.013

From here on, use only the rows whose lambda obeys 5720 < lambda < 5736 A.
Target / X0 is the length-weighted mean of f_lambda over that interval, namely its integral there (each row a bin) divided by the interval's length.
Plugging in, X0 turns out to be 111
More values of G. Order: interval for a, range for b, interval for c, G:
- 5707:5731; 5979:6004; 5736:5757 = 4.9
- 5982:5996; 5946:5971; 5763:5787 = 4.2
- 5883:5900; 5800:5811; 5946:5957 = 9.5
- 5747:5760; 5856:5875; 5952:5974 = 4.9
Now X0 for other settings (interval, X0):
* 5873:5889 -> 108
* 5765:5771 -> 117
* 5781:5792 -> 109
